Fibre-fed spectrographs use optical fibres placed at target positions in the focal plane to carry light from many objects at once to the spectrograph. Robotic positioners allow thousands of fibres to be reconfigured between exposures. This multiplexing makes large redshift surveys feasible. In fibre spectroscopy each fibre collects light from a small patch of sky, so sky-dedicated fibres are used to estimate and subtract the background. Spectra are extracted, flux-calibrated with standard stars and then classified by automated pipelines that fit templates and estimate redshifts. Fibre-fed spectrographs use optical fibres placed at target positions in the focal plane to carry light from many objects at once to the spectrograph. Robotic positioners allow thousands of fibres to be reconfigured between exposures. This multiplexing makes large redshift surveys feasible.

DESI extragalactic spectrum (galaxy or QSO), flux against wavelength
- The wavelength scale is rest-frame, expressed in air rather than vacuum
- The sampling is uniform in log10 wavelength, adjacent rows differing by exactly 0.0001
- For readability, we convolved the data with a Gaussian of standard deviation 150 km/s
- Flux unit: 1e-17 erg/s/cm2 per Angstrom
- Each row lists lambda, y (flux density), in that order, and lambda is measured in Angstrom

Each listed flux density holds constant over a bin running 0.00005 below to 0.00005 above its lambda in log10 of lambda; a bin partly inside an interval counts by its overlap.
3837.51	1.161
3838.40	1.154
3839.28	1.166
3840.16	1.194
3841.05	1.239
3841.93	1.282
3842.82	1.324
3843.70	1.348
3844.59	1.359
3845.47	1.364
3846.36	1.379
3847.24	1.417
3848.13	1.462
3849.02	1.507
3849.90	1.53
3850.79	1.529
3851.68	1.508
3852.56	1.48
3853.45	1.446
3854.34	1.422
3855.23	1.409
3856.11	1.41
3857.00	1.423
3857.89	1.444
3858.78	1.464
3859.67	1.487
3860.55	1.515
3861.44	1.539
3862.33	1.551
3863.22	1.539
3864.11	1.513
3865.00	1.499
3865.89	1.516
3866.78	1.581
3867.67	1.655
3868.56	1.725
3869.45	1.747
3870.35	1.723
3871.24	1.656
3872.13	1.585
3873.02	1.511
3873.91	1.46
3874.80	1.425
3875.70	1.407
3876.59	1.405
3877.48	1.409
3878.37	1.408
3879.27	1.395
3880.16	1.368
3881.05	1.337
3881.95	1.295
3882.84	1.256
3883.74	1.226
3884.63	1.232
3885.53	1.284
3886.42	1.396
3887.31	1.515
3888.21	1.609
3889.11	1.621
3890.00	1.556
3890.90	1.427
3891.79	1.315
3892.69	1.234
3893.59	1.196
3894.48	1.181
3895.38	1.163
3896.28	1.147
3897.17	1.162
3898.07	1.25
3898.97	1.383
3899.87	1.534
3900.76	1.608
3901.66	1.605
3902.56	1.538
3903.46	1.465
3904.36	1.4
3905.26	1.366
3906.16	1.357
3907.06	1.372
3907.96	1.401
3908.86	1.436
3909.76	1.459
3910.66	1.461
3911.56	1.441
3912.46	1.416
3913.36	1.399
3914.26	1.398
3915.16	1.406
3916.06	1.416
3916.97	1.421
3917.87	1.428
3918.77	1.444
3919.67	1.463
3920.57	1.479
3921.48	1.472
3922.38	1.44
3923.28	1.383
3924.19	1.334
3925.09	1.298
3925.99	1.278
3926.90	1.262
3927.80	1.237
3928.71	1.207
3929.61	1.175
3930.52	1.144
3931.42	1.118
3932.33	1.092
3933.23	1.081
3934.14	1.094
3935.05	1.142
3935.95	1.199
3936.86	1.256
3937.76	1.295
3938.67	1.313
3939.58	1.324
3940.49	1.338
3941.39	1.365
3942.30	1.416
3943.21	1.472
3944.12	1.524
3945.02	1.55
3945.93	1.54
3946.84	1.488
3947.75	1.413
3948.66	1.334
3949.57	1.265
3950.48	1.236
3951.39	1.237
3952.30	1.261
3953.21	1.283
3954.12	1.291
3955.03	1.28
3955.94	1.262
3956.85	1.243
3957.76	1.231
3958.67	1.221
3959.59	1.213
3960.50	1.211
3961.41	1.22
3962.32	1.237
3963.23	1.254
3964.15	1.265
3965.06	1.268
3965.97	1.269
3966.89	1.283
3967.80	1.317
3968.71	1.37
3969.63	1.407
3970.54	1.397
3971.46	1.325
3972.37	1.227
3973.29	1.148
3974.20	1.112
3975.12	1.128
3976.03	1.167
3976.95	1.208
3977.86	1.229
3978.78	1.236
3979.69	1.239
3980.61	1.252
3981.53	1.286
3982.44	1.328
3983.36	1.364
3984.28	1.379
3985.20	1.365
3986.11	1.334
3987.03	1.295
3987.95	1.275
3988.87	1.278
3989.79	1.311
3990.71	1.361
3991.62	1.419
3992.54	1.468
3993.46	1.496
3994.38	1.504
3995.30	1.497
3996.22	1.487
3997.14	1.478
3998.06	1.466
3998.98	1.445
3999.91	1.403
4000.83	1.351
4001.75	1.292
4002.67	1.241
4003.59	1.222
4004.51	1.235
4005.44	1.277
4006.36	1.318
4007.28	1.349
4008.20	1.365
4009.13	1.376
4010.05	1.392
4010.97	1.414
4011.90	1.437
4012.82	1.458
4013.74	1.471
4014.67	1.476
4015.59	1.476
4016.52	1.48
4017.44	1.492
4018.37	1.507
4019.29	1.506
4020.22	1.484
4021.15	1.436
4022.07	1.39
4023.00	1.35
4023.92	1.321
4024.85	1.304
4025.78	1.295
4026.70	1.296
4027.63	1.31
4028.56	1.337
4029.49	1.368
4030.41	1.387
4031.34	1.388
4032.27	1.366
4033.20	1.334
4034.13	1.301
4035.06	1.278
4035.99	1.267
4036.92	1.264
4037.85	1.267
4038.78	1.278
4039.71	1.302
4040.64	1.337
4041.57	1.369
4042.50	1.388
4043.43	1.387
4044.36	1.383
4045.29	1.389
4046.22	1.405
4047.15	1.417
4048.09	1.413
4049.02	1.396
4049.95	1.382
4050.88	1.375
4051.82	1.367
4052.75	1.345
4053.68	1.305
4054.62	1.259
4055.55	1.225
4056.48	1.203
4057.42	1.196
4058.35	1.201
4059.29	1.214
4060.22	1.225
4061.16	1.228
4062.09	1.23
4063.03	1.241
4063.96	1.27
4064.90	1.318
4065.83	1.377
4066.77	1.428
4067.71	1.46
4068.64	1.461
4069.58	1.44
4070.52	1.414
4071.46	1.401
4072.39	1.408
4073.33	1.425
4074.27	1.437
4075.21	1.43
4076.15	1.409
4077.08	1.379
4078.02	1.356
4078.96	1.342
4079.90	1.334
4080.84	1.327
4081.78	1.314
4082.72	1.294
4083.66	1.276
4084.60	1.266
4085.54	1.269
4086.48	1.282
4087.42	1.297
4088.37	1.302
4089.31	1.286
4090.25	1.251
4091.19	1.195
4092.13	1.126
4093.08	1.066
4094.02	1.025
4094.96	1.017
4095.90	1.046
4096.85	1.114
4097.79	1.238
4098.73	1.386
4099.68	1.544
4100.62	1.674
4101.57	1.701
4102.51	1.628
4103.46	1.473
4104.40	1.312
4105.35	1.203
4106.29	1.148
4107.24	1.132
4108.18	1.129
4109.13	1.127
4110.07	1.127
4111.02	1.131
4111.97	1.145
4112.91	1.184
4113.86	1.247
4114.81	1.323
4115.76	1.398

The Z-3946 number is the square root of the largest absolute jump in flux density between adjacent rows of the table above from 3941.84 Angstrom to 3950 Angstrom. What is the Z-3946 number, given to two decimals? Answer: 0.28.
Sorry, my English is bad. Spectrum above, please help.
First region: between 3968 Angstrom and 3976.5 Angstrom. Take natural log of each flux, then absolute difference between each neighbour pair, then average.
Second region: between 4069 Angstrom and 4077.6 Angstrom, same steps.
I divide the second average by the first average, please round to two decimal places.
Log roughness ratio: 0.30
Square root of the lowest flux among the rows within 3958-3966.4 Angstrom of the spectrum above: 1.10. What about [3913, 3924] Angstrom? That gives 1.18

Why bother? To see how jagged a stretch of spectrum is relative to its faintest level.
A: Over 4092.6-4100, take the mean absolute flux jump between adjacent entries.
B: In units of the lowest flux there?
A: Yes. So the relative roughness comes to 0.081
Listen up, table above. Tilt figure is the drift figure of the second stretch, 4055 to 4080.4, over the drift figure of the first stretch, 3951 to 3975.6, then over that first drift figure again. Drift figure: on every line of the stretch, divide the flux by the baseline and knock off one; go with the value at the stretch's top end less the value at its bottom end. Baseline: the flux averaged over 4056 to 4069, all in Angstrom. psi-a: 12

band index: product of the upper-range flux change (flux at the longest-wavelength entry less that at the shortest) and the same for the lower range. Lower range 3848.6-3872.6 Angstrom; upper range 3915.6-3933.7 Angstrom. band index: -0.03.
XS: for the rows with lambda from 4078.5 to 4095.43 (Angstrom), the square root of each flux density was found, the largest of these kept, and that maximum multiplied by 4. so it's 4.63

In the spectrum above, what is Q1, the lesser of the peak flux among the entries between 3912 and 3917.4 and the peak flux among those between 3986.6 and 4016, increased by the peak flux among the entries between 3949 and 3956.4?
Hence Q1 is 2.71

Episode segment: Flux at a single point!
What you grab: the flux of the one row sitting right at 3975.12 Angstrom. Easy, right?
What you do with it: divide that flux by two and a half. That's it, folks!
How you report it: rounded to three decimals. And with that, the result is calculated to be 0.451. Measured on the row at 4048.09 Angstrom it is 0.565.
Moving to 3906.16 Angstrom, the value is 0.543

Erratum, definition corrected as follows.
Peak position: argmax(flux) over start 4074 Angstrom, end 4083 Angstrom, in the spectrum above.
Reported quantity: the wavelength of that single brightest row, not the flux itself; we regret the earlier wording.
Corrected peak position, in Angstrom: 4074.27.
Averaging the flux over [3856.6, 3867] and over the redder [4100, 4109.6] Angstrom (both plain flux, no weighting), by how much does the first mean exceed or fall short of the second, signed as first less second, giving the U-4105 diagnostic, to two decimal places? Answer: 0.15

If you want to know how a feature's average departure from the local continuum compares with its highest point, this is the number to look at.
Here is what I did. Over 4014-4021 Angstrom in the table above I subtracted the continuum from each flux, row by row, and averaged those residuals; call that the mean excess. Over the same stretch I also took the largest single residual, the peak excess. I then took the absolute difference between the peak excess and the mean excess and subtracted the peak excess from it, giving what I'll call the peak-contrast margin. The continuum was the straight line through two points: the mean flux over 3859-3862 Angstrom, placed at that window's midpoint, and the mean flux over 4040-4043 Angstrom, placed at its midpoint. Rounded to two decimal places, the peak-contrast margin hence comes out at -0.10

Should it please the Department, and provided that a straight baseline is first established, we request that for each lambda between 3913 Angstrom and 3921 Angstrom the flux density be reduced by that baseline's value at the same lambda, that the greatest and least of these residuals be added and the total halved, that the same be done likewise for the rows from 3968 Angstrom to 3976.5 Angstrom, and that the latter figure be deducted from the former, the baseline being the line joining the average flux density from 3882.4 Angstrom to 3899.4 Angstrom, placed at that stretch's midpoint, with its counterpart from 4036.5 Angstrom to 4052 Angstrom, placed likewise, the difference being 0.19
